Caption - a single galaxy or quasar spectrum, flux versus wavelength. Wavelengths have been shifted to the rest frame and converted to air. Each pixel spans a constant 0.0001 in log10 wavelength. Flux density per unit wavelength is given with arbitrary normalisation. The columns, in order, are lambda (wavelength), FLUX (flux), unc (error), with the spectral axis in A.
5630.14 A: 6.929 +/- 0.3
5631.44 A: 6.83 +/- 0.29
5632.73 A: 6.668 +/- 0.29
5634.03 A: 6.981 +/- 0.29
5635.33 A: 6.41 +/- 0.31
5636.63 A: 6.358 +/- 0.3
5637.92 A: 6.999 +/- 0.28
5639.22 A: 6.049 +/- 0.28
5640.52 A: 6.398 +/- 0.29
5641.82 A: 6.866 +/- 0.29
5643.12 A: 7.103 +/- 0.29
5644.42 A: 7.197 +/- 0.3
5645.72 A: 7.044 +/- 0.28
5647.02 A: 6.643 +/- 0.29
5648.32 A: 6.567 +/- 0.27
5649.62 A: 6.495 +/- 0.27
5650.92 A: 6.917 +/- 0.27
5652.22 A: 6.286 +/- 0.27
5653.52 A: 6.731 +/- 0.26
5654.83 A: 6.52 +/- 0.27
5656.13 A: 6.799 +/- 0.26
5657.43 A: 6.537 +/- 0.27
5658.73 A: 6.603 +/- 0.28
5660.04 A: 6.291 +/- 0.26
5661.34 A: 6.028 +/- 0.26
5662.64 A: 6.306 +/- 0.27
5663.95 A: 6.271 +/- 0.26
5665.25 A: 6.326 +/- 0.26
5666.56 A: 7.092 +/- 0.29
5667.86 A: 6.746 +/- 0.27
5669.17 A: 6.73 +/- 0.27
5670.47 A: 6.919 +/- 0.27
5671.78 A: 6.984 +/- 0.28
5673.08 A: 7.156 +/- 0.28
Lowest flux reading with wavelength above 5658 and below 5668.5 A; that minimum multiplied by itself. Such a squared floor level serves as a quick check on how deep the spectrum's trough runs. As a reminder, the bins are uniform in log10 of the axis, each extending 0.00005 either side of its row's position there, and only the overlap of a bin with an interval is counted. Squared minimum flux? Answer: 36.3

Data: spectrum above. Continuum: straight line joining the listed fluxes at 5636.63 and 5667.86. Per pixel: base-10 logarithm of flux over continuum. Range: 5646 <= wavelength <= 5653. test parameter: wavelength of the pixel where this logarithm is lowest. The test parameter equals 5652.22 A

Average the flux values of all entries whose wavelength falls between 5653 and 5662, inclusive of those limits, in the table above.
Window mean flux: 6.50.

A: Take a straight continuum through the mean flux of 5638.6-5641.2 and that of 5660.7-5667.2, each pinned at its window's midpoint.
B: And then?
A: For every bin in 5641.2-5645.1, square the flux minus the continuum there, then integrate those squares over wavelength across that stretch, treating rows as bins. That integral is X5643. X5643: 2.6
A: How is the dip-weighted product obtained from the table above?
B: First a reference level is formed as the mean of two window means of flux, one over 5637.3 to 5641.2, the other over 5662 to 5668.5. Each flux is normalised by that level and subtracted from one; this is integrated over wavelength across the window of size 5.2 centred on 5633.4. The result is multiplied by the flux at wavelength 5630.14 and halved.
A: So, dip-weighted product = -0.6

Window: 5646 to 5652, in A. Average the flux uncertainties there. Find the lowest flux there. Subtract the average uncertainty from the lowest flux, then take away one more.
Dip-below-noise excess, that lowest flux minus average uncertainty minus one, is 5.2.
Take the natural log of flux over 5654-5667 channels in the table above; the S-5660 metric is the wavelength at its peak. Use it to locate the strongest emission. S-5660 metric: 5666.56 A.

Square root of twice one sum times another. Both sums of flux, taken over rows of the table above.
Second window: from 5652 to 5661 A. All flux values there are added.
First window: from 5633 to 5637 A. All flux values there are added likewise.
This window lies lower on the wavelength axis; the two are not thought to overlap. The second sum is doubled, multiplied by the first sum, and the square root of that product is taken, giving 43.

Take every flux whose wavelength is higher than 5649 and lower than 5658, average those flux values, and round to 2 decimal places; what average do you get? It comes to 6.61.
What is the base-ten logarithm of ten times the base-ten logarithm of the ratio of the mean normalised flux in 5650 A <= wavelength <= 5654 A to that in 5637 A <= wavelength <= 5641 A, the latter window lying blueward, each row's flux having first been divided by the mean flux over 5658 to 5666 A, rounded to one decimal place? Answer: -1.0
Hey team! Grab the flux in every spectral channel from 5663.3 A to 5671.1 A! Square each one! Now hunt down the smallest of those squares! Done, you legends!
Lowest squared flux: 39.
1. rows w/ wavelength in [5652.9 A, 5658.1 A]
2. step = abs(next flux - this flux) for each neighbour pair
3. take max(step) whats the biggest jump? 0.28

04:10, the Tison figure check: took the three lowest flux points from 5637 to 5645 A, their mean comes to 6.44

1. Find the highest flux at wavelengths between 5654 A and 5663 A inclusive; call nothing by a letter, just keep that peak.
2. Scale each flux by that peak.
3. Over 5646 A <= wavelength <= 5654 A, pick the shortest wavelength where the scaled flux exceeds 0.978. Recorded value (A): 5650.92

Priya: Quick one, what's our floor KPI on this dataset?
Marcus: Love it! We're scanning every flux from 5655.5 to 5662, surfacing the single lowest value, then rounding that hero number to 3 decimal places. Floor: 6.028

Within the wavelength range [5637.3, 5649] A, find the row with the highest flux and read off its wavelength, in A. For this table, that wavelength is 5644.42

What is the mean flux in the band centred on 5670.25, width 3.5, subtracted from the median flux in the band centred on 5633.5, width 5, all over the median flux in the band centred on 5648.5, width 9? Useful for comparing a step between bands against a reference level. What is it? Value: -0.02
